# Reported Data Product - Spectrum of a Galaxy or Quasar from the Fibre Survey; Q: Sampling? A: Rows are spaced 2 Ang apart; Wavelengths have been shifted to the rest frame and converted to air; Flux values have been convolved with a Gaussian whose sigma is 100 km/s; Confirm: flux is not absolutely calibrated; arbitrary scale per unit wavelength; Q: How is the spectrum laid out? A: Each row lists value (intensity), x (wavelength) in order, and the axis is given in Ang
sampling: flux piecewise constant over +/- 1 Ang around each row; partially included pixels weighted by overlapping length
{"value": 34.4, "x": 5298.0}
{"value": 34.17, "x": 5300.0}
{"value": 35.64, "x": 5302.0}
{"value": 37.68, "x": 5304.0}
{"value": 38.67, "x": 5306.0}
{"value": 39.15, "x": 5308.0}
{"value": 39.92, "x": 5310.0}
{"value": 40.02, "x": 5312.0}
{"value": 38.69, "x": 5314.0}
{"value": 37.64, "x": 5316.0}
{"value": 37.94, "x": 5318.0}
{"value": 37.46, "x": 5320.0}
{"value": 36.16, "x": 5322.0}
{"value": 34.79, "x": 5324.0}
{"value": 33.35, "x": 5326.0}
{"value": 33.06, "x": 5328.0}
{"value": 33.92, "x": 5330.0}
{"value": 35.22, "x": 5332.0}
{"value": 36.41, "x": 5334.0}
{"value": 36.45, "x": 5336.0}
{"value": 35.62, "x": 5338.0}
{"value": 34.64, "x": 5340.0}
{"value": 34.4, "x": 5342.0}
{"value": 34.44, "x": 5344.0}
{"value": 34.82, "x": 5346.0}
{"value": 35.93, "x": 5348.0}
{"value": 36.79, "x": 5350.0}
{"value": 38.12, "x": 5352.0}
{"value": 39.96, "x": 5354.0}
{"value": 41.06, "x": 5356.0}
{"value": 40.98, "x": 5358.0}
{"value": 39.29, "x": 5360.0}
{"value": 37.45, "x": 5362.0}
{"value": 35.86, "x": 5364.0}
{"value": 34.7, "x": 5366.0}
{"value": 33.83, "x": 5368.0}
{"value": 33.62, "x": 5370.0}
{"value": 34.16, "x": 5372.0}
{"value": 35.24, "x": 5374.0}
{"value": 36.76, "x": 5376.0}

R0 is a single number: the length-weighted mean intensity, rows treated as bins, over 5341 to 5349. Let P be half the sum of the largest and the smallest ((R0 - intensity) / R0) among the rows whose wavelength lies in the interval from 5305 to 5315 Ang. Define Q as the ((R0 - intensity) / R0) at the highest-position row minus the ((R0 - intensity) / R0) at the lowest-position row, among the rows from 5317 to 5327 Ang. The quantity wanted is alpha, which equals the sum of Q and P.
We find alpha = 0.00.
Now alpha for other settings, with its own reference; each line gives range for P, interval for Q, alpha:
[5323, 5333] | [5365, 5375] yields 0.01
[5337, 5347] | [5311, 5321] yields 0.07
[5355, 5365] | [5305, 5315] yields -0.10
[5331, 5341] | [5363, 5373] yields 0.03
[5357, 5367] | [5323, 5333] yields -0.10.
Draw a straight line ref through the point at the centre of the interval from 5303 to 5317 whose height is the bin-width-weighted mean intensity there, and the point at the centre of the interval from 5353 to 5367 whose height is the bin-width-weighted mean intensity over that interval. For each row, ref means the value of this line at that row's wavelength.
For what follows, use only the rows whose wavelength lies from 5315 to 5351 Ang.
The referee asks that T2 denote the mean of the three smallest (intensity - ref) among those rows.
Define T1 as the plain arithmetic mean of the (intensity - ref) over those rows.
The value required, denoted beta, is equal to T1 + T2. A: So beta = -8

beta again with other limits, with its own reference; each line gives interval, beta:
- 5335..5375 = -7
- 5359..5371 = -7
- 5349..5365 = -2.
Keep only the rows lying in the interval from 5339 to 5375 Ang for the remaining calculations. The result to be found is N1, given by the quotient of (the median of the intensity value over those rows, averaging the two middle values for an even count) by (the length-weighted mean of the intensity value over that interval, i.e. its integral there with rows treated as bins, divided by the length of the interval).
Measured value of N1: 0.98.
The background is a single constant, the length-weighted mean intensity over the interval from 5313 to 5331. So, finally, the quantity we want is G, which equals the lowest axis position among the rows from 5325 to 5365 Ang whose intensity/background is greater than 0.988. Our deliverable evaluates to 5334.0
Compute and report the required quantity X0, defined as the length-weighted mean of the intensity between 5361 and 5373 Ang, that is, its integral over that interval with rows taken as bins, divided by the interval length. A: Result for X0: 34.9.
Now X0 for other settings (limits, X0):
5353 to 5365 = 39.1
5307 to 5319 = 38.9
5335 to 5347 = 35.1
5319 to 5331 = 34.8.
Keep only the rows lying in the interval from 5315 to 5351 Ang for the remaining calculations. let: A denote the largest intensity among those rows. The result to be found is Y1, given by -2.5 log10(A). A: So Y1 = -3.95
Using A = 37.94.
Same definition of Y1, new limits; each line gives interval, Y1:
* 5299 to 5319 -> -4.01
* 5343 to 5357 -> -4.03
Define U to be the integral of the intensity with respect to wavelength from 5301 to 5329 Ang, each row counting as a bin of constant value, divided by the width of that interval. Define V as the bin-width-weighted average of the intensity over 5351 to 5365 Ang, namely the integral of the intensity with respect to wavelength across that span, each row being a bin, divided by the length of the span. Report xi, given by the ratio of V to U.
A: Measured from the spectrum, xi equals 1.05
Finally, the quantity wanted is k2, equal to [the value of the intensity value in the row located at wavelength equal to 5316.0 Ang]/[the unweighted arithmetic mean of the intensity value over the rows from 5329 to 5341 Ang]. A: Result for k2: 1.064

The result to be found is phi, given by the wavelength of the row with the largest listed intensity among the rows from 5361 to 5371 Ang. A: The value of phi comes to 5362.0 Ang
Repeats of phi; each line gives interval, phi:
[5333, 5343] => 5336.0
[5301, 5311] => 5310.0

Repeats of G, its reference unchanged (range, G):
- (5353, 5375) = 5354.0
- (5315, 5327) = 5316.0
